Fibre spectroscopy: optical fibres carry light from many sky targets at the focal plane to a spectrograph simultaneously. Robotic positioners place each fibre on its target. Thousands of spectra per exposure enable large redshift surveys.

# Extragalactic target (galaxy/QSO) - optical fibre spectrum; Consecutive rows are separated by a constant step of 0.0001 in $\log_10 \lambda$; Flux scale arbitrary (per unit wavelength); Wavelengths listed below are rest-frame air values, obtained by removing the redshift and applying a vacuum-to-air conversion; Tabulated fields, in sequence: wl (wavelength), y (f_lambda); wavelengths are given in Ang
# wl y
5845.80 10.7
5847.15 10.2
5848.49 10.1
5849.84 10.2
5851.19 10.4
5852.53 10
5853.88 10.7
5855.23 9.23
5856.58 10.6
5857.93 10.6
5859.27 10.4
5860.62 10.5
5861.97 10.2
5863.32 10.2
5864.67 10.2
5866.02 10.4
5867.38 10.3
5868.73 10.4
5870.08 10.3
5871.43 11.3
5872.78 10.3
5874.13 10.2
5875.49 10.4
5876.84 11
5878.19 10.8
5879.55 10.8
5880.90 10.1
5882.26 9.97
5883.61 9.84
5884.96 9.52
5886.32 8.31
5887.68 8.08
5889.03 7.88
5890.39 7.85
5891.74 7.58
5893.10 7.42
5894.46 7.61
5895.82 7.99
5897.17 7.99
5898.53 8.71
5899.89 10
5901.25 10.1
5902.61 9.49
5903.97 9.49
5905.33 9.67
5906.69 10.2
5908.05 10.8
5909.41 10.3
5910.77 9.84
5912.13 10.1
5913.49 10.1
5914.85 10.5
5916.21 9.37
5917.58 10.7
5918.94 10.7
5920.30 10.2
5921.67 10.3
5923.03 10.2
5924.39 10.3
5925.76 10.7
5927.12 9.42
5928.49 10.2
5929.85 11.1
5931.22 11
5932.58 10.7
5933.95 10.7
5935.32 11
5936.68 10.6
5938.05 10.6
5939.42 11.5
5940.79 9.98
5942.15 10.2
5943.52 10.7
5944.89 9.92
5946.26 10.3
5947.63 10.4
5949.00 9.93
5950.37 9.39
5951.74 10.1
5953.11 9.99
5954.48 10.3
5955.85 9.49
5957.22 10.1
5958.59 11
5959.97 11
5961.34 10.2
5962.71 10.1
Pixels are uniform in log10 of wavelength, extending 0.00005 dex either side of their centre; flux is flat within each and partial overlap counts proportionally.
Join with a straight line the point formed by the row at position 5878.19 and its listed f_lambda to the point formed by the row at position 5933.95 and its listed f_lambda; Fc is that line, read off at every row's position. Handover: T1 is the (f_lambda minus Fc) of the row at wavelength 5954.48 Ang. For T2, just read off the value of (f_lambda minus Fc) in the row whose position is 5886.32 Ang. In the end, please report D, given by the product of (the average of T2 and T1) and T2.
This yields 3.5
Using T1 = -0.36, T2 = -2.48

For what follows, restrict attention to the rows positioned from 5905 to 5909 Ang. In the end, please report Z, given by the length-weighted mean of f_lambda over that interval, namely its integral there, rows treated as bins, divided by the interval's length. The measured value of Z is 10.3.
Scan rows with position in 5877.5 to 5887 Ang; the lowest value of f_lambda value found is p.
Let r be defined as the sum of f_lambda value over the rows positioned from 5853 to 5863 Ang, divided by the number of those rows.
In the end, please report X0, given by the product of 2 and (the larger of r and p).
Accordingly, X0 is 20.64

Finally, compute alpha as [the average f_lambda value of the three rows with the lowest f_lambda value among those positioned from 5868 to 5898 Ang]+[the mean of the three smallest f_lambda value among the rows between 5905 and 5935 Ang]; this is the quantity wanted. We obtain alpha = 17.0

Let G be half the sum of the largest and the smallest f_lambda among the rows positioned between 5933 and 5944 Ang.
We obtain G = 10.7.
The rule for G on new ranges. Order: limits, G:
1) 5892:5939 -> 9.3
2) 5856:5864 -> 10.4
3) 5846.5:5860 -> 10.0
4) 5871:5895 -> 9.4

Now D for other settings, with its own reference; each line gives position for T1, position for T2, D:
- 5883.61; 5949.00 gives 0.6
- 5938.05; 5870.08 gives 0.2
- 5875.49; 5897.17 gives 4.4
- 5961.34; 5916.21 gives 1.2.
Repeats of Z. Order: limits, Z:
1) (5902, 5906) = 9.5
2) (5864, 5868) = 10.3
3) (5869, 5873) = 10.7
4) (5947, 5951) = 9.9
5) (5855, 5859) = 10.3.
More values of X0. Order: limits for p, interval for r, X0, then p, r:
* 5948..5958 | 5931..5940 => 21.74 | 9.39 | 10.9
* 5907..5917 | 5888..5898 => 18.74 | 9.37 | 7.8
